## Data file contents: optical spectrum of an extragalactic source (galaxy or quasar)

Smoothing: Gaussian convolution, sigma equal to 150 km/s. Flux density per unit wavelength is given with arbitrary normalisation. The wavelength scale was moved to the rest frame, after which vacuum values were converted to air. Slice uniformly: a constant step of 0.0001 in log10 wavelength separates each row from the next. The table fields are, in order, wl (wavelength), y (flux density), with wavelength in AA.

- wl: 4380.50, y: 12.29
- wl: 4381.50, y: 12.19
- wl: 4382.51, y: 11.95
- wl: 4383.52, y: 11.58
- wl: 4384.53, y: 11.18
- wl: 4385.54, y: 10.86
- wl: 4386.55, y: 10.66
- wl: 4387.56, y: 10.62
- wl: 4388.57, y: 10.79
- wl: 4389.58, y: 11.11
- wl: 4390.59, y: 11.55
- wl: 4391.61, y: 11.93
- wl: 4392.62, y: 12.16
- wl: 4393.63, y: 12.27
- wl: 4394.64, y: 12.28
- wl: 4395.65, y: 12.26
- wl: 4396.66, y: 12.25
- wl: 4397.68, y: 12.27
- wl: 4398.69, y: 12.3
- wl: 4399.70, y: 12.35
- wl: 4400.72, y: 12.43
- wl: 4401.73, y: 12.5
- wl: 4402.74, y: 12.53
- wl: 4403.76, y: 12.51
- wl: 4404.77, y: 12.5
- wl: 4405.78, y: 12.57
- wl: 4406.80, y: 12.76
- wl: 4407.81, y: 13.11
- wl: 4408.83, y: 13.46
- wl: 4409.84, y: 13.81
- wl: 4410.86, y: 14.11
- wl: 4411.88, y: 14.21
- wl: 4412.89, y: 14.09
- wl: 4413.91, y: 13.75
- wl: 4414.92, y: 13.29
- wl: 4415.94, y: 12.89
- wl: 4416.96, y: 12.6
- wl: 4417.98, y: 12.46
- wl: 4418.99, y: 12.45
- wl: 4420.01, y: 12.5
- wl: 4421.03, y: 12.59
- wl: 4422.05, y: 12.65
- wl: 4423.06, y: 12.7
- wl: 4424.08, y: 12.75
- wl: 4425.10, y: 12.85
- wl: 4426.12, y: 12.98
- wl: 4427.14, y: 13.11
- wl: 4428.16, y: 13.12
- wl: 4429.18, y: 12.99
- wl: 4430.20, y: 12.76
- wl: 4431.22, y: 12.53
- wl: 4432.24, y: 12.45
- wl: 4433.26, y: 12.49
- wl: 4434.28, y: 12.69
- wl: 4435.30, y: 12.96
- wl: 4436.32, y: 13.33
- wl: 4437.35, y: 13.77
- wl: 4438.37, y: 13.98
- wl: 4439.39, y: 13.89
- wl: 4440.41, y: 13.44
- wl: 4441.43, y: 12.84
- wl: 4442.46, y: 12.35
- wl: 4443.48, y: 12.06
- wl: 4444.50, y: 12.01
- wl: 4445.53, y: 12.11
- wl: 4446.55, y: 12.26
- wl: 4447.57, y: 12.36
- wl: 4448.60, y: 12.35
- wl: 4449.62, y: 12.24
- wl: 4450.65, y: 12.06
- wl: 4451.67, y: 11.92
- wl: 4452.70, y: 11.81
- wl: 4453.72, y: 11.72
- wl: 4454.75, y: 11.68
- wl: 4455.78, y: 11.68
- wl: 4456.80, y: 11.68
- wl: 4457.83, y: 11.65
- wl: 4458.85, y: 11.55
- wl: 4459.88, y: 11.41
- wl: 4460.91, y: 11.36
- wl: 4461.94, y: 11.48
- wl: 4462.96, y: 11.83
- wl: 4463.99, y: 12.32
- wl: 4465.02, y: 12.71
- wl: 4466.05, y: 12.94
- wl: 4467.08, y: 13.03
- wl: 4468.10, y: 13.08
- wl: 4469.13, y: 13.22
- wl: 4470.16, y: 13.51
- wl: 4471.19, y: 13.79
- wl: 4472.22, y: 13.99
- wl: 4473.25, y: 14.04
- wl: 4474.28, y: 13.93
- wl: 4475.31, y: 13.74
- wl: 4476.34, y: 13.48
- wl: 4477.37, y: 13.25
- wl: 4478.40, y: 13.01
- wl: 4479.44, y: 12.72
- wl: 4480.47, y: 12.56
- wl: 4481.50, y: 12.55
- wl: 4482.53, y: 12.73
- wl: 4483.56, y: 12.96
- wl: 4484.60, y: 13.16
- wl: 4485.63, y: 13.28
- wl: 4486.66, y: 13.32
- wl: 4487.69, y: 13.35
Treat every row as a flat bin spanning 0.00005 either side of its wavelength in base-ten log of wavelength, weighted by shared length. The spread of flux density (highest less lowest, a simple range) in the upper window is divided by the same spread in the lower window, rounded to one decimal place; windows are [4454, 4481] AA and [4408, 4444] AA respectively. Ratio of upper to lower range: 1.2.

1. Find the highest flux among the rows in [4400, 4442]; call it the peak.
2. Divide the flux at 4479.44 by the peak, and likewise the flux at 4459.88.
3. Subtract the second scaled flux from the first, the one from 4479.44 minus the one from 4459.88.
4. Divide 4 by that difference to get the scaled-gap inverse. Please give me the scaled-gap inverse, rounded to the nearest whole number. 43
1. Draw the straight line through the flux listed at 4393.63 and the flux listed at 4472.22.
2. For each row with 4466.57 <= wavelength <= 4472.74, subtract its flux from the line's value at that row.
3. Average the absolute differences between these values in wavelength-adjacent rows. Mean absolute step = 0.17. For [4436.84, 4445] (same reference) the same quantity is 0.33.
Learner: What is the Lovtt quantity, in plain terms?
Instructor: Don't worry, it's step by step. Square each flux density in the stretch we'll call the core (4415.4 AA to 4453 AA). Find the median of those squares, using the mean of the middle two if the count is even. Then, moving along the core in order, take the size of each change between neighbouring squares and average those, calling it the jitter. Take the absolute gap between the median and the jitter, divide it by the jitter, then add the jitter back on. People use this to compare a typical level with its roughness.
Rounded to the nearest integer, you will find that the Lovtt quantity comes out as 39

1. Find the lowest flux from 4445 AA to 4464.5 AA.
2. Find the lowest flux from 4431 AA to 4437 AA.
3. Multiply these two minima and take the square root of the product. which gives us 11.9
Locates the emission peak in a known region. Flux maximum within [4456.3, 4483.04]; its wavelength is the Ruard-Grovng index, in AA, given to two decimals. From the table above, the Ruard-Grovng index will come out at 4473.25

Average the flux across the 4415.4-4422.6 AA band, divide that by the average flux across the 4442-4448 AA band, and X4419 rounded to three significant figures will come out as 1.03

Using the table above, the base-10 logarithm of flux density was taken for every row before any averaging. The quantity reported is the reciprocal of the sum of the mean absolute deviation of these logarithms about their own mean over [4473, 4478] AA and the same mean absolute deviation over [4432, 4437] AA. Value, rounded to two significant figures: 56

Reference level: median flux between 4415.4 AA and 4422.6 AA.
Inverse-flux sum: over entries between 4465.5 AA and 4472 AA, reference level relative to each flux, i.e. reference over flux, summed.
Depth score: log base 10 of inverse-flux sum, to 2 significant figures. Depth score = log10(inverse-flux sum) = 0.76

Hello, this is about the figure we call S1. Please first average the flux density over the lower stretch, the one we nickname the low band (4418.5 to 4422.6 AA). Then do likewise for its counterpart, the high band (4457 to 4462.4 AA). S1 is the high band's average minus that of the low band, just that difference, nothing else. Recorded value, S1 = -1.1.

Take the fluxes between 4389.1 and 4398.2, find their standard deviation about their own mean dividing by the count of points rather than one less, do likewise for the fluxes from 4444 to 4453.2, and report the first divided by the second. 2.2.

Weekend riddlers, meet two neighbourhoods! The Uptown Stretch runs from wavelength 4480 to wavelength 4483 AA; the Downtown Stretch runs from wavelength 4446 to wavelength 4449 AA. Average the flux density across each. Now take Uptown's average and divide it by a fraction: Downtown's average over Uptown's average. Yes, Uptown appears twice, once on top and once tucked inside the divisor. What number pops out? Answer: 12.9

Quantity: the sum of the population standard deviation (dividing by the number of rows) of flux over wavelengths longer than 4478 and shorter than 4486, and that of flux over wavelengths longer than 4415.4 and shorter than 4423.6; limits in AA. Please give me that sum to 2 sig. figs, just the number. 0.39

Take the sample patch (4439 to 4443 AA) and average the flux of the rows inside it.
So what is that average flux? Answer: 13.1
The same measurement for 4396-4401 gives 12.3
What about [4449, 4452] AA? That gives 12.1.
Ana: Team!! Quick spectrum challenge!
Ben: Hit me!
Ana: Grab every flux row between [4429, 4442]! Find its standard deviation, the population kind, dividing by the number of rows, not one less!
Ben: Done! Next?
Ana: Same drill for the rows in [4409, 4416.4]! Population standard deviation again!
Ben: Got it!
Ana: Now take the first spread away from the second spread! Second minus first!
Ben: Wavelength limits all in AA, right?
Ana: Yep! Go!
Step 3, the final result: -0.07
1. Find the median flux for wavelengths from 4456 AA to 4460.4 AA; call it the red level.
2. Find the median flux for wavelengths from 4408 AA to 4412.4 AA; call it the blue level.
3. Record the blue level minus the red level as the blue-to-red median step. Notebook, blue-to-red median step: 2.4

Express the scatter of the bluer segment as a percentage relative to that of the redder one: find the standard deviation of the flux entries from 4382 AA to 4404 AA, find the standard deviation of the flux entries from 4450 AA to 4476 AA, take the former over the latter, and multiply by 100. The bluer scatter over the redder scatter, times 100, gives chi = 70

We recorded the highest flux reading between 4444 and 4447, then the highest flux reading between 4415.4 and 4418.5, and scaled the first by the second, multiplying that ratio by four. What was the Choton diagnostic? 3.80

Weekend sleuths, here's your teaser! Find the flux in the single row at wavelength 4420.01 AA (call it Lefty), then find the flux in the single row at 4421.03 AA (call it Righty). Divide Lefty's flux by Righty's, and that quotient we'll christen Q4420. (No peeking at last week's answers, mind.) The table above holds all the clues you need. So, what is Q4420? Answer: 0.99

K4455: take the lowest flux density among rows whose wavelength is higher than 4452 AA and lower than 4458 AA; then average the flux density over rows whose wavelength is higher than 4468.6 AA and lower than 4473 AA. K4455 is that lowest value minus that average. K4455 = -2.0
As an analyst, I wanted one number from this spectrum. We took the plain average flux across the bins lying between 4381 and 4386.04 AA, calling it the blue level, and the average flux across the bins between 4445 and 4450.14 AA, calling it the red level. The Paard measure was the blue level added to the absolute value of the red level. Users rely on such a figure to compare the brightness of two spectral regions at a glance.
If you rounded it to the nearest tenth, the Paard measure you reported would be 23.8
